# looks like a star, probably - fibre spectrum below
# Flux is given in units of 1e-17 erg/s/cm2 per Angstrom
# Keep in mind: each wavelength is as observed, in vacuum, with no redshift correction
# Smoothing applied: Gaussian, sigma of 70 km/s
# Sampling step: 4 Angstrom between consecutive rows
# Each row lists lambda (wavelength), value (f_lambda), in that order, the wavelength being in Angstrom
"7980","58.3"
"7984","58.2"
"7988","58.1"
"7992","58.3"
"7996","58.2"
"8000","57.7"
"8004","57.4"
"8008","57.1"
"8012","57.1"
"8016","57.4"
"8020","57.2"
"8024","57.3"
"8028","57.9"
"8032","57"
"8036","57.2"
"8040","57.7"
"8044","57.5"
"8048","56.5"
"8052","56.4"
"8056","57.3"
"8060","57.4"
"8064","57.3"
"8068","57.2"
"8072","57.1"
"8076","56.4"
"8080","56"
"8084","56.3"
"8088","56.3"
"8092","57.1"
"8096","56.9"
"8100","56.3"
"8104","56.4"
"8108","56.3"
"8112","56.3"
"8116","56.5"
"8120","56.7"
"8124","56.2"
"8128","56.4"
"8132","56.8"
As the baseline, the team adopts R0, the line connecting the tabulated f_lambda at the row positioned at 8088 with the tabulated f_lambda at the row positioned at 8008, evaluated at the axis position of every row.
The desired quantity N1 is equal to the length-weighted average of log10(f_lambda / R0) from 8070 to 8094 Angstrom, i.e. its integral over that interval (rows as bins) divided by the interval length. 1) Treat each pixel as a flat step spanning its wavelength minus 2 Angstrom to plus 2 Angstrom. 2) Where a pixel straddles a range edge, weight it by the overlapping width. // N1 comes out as 0.0013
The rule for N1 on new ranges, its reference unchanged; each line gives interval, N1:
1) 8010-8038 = 0.0027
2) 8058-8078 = 0.0044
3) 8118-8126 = 0.0038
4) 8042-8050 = 0.0021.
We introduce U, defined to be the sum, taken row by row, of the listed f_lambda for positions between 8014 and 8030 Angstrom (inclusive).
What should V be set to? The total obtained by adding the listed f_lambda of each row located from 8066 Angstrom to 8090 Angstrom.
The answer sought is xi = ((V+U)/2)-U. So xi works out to 55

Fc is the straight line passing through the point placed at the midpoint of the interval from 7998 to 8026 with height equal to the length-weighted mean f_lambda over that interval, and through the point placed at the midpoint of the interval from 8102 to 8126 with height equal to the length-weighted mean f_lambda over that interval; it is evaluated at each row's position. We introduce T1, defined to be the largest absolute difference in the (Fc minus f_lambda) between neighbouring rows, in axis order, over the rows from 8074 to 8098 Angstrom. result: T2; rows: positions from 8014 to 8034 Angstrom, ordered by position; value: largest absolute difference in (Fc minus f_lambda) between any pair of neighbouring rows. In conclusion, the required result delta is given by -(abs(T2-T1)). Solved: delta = -0.03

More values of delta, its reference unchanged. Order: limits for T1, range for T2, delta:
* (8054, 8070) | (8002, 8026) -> -0.20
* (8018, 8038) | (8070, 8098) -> -0.03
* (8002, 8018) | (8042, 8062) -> -0.63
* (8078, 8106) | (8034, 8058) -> -0.13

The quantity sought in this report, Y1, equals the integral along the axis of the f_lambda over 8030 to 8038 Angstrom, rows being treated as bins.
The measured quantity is 457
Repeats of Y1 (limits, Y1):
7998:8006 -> 460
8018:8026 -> 458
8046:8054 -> 452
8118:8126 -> 452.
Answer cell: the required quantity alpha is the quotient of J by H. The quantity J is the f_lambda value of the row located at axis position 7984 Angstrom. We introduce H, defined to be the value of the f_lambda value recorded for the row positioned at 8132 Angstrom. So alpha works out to 1.02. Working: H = 56.8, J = 58.2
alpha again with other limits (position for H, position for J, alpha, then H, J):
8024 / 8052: 0.98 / 57.3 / 56.4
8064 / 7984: 1.02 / 57.3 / 58.2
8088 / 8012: 1.01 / 56.3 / 57.1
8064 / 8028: 1.01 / 57.3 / 57.9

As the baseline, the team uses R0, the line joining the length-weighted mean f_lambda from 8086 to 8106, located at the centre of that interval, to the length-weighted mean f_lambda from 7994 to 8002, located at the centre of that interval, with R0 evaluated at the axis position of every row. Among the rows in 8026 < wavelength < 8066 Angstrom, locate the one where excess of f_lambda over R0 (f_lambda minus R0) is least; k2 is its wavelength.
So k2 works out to 8052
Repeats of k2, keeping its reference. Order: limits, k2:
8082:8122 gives 8084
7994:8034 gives 8008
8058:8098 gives 8080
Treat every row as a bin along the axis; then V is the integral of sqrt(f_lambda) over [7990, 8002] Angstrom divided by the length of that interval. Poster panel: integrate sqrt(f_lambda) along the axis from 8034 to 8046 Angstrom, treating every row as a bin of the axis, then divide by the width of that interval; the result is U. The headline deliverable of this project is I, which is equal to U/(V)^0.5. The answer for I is 2.75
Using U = 7.58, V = 7.62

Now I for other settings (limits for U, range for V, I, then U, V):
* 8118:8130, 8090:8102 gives 2.74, 7.51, 7.53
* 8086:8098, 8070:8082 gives 2.75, 7.53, 7.52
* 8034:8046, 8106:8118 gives 2.77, 7.58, 7.51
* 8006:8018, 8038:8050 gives 2.75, 7.56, 7.57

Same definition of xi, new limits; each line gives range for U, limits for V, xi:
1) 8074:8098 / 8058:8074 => -55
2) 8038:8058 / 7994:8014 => 1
